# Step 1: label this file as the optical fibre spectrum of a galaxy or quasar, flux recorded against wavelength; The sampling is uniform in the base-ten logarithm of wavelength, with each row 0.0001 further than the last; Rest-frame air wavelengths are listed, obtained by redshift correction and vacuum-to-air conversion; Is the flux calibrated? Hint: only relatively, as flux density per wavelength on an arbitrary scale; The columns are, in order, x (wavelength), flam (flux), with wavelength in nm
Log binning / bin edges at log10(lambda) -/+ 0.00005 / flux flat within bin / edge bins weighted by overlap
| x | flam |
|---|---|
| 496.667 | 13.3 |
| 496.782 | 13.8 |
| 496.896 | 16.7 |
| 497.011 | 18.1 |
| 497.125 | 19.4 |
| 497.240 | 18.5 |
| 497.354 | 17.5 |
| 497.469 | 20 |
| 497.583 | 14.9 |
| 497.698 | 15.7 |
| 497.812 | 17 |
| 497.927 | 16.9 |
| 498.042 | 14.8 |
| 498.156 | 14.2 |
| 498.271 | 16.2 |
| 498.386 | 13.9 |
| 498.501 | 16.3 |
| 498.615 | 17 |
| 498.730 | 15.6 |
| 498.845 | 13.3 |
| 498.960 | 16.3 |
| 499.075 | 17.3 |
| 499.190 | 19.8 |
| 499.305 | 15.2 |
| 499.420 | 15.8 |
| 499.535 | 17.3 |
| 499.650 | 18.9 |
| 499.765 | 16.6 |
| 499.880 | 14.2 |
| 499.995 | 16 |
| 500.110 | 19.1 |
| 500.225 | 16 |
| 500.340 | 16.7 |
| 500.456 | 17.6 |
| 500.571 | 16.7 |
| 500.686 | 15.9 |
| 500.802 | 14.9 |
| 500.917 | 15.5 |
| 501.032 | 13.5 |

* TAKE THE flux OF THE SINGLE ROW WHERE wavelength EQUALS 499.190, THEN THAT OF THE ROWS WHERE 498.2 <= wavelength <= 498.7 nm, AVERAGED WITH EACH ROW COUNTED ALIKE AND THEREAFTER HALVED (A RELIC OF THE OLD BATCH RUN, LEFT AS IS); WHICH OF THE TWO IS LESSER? 7.9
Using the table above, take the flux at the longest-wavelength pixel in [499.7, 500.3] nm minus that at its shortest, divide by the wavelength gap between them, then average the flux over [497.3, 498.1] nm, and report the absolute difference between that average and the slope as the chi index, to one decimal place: 18.0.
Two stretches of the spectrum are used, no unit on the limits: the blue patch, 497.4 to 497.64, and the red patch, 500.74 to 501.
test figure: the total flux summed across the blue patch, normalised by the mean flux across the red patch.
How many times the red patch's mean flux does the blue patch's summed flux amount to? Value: 2.3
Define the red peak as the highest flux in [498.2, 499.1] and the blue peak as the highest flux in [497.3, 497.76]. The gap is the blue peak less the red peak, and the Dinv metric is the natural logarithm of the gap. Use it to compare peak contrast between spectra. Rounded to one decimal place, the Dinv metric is 1.0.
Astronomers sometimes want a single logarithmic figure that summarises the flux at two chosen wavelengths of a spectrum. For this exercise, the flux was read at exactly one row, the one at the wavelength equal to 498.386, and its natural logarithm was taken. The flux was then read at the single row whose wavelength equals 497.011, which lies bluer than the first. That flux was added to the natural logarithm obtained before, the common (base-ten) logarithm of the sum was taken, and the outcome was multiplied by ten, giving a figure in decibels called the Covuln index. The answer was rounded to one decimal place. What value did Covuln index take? 13.2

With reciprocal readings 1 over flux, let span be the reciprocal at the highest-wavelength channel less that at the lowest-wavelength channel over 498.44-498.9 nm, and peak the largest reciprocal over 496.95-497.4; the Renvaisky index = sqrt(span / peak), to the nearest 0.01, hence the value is 0.49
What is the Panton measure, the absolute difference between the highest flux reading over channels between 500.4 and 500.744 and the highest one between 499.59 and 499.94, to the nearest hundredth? 1.30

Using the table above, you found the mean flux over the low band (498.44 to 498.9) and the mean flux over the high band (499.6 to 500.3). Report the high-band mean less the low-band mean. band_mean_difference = 1.2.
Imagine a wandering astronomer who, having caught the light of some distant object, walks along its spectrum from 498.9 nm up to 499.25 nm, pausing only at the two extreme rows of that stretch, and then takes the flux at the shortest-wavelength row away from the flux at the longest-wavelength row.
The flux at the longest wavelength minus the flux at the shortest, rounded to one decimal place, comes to 3.5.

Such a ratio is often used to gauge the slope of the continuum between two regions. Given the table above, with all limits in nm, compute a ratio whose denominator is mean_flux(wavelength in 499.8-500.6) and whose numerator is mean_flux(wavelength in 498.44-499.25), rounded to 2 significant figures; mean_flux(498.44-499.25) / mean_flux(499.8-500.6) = 0.99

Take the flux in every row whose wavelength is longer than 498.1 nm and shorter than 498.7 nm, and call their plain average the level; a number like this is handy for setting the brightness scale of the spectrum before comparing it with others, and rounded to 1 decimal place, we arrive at 15.5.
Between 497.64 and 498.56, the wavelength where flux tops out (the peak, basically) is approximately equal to 497.812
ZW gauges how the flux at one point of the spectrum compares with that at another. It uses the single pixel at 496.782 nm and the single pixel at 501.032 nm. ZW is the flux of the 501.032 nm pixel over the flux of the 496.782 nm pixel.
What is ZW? 0.98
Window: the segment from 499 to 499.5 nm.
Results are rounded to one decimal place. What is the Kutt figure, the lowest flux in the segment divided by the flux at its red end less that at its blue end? -10.1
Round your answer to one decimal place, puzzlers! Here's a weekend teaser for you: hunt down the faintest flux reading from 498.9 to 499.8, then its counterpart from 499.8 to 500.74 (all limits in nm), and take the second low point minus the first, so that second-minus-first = -1.0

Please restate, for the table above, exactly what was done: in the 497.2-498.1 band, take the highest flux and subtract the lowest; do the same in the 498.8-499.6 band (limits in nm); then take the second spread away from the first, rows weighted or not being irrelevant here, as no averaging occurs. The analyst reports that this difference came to -1.3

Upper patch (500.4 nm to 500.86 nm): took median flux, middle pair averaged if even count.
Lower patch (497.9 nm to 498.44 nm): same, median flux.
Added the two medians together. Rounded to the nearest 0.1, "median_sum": 31.1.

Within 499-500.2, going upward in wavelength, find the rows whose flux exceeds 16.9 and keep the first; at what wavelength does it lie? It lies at 499.075 nm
